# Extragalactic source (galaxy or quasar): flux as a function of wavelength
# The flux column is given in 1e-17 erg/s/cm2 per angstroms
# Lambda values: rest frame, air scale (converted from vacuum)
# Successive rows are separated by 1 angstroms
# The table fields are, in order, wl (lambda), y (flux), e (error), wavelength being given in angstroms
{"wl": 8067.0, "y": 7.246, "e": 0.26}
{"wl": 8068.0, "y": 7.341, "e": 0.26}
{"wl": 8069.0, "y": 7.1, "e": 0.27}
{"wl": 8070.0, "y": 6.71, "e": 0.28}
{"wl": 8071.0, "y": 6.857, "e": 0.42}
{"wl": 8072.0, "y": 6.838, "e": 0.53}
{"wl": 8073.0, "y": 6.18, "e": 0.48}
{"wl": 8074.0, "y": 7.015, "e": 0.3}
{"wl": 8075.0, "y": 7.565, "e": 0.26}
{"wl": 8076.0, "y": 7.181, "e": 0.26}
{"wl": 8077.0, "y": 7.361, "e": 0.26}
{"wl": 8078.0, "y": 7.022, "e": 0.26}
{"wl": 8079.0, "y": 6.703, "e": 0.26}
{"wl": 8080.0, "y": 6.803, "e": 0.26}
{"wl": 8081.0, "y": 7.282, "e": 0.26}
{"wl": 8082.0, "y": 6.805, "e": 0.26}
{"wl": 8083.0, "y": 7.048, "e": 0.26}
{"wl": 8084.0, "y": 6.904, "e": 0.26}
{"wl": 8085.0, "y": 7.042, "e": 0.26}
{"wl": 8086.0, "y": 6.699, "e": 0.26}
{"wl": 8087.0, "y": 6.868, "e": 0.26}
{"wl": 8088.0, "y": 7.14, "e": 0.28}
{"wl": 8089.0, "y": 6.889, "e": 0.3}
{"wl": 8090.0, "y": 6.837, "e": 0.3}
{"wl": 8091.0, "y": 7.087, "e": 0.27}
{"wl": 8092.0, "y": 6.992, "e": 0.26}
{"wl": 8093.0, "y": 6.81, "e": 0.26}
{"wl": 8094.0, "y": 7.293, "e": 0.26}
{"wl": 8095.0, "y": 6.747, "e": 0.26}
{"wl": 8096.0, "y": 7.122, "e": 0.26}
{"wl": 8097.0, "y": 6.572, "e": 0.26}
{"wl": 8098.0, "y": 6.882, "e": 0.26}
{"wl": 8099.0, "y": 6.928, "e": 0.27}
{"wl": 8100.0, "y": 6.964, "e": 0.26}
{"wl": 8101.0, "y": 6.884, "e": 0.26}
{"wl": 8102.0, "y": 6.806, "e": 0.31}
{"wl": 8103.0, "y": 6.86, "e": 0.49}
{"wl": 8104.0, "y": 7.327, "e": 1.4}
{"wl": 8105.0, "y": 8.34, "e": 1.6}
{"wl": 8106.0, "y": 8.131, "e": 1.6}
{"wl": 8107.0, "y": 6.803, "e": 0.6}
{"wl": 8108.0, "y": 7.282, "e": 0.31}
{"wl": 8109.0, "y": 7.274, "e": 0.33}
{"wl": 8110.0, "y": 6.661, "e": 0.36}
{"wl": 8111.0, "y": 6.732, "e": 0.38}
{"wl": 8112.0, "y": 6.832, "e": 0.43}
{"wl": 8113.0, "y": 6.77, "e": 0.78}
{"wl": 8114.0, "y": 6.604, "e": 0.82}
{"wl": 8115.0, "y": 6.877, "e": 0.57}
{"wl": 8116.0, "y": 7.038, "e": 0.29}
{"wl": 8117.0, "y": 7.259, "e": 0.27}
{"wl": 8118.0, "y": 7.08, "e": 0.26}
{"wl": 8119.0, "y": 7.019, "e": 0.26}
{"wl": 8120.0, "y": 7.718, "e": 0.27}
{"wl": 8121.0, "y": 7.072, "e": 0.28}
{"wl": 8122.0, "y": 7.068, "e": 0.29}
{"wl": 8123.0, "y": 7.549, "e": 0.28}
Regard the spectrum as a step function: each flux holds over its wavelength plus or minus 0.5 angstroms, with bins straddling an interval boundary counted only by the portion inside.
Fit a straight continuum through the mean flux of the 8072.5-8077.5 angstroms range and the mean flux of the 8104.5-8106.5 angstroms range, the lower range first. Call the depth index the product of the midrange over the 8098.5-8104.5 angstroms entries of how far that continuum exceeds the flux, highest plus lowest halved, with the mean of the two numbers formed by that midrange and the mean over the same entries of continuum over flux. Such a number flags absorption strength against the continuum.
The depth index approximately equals 1.2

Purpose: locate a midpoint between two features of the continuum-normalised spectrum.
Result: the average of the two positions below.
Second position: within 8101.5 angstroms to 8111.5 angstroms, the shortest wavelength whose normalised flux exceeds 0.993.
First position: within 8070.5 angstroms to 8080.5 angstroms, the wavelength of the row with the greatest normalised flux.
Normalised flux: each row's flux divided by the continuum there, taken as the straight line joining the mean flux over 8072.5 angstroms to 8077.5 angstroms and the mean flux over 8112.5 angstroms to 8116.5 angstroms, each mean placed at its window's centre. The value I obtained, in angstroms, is 8089.0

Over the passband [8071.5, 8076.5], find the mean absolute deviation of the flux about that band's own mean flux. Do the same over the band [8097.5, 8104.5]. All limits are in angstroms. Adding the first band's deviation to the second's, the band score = 0.47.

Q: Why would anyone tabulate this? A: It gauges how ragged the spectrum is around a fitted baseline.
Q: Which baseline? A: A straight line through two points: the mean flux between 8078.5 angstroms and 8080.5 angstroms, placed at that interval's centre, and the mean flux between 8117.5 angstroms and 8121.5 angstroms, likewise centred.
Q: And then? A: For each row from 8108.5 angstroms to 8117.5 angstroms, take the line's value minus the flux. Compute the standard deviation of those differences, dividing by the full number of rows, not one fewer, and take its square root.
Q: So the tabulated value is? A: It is 0.477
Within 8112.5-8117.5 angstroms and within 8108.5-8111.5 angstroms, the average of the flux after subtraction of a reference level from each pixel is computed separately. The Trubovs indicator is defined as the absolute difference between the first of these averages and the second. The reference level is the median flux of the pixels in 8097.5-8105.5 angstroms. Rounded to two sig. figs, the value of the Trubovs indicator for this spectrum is 0.021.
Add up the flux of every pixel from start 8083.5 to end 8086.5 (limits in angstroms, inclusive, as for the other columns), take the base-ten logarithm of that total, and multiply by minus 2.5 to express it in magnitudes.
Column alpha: -3.29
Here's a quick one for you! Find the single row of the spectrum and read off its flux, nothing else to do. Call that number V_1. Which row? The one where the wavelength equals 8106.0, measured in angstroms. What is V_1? 8.131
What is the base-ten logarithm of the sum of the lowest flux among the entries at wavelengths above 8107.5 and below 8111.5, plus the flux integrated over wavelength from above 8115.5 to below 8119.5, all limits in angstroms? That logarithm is 1.54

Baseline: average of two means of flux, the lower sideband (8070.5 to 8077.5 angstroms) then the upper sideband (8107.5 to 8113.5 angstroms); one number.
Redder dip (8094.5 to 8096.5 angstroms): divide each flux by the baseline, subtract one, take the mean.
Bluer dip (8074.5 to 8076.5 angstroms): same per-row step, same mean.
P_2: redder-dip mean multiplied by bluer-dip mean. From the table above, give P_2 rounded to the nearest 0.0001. -0.0002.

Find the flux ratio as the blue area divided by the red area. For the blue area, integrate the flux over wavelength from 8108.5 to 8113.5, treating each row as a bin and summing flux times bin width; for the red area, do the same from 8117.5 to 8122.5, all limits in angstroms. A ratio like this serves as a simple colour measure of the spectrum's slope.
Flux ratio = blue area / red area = 0.95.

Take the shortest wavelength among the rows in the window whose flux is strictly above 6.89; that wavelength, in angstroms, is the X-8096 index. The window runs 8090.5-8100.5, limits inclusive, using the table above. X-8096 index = 8091.0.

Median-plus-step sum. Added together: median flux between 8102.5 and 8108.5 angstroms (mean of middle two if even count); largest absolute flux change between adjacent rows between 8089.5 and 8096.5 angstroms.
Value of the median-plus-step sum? 7.9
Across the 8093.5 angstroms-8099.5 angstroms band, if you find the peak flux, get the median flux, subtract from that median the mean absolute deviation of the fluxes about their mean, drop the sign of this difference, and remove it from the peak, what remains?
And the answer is 0.6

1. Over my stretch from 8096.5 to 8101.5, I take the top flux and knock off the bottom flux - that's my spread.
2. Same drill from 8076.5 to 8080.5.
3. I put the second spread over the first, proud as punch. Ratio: 1.7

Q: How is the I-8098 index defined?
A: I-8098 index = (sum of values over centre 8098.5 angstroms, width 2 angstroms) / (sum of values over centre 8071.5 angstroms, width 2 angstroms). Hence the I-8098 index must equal 1.01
